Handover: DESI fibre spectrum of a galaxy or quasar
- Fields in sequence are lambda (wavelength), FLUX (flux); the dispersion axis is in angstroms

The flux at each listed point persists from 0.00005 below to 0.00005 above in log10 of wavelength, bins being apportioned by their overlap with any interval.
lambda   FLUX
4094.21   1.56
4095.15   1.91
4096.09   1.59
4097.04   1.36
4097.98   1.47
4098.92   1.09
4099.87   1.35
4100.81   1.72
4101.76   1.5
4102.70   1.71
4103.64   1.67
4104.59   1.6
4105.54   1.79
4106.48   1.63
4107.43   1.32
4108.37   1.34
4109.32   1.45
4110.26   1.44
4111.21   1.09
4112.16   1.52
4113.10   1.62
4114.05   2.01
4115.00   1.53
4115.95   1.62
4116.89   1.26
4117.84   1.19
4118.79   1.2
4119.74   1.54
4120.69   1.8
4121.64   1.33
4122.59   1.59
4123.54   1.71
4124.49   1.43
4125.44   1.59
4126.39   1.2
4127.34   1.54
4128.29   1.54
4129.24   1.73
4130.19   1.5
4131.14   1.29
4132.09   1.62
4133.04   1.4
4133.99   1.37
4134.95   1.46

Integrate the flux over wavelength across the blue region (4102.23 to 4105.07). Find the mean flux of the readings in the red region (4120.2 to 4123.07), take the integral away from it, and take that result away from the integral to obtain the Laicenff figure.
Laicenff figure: 7.8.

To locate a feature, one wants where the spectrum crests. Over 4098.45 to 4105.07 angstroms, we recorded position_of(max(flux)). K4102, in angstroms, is 4100.81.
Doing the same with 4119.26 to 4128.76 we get 4120.69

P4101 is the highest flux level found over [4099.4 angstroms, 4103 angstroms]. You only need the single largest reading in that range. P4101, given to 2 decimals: 1.72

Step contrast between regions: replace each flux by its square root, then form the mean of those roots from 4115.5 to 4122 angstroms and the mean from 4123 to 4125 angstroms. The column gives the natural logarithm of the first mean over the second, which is -0.052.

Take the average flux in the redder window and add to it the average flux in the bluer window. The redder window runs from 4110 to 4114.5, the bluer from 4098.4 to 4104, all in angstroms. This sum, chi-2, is 3.04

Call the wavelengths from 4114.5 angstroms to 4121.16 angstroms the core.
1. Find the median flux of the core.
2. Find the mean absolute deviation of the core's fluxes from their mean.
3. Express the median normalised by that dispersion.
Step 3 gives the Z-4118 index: 7.7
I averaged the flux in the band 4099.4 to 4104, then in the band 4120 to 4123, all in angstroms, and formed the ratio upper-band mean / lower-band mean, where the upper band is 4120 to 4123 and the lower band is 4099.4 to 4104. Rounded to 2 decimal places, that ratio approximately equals 0.99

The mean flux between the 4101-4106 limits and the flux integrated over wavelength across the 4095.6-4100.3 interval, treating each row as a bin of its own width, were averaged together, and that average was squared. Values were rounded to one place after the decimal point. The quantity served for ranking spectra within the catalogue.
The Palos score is 16.5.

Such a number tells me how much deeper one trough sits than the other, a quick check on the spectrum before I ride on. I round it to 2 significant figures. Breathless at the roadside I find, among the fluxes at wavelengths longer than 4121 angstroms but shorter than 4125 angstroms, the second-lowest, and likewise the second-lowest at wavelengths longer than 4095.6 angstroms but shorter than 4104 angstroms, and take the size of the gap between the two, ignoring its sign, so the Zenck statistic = 0.080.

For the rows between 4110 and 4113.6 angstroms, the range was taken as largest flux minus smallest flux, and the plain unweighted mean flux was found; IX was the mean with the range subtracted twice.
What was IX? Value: 0.36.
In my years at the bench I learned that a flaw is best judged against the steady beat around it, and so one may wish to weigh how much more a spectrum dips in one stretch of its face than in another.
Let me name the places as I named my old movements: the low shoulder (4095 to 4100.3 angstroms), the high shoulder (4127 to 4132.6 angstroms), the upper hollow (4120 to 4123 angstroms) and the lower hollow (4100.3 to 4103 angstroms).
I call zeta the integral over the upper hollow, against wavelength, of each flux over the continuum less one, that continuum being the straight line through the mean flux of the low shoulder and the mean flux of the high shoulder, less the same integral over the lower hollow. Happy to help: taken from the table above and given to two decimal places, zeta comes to -0.23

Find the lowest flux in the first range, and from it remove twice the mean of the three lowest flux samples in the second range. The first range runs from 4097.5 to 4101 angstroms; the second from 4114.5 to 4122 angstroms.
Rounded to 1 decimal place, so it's -1.3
